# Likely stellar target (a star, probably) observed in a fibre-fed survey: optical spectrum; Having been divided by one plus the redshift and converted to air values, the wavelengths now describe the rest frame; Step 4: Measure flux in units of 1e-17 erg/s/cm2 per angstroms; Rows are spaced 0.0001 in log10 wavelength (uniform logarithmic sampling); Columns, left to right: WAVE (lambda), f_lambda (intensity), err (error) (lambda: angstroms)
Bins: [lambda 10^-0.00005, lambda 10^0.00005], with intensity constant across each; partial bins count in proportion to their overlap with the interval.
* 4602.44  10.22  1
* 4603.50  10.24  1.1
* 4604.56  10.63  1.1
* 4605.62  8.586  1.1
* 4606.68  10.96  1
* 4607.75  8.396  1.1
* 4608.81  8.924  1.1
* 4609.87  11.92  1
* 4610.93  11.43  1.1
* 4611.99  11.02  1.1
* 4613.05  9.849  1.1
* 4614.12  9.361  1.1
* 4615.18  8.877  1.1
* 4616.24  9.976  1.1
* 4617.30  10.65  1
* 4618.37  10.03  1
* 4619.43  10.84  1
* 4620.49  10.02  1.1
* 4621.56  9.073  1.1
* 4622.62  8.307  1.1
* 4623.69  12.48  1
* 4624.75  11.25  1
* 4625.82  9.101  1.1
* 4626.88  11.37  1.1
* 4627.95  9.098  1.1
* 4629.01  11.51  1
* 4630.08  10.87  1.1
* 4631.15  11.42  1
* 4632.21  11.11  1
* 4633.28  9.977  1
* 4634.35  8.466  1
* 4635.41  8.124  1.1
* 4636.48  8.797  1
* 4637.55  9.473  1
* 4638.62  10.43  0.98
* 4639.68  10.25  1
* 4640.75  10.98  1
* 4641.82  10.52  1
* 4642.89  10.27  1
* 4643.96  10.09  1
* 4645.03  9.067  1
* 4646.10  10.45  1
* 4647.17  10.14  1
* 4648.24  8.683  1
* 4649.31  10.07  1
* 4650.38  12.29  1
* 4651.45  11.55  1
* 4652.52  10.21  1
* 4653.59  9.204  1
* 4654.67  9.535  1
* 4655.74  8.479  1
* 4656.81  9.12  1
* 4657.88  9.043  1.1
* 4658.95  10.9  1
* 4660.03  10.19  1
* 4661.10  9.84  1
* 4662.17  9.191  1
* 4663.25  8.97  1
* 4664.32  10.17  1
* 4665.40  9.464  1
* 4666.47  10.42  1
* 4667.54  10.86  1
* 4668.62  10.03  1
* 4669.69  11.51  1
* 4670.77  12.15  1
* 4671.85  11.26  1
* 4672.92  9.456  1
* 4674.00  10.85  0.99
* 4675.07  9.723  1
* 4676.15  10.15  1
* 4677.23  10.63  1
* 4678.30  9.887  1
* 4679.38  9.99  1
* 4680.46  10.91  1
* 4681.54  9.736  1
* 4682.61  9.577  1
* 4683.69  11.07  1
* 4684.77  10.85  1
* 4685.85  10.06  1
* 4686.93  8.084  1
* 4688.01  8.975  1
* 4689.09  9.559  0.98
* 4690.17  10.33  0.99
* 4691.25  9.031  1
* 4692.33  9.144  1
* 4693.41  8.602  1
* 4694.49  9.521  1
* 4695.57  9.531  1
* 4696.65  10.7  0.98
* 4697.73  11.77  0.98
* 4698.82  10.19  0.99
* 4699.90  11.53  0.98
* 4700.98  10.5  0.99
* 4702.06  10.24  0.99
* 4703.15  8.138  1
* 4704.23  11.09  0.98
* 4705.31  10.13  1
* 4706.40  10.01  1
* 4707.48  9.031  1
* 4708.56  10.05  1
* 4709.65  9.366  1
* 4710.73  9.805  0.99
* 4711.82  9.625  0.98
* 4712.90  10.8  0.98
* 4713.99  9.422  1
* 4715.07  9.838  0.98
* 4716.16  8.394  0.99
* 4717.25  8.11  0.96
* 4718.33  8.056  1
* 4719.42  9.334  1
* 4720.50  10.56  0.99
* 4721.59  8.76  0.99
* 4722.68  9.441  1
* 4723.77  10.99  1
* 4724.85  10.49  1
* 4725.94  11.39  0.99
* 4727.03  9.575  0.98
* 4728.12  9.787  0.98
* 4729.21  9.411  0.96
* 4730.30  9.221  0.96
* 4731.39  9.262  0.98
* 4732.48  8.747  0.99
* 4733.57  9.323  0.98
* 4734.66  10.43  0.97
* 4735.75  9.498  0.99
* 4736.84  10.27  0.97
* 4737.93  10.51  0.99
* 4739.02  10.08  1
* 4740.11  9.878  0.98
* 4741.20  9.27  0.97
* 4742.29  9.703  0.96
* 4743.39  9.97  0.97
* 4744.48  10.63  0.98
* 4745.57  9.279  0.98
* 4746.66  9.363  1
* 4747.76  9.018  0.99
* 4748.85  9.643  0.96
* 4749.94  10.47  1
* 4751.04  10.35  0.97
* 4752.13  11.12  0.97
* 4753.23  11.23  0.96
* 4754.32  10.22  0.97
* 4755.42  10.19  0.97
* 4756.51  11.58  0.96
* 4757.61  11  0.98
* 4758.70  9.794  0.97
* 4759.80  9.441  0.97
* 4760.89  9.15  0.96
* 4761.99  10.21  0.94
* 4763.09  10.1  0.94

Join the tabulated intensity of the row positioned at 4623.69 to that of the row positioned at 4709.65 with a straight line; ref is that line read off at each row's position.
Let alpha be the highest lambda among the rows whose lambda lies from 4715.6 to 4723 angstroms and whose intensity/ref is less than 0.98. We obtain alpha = 4718.33 angstroms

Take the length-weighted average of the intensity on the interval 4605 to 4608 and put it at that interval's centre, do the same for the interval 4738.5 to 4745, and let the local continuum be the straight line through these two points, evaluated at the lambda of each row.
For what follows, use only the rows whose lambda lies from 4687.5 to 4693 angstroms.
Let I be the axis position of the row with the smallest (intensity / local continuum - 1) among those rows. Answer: 4688.01 angstroms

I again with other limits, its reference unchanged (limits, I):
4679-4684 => 4682.61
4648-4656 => 4655.74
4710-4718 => 4717.25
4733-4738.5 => 4733.57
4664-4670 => 4665.40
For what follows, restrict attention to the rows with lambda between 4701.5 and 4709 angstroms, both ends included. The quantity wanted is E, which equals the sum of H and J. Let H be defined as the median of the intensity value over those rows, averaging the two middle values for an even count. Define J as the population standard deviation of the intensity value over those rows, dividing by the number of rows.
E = 10.9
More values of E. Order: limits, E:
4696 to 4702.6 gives 11.2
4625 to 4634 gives 11.9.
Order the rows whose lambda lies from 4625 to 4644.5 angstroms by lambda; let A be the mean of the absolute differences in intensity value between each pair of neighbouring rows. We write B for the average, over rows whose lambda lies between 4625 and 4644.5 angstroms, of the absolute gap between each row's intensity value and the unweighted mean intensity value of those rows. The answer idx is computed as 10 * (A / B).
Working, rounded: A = 0.91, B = 0.86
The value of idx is 10.7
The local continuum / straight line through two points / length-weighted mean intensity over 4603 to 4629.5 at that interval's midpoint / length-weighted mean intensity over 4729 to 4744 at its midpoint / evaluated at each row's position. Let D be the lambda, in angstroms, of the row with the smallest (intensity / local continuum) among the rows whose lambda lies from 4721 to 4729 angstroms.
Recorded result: 4721.59 angstroms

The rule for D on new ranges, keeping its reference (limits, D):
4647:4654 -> 4648.24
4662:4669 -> 4663.25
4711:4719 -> 4718.33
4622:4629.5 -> 4622.62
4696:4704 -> 4703.15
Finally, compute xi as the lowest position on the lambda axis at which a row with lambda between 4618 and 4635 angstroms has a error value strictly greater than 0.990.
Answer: 4618.37 angstroms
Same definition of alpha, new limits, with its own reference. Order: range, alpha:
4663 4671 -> 4668.62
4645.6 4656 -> 4655.74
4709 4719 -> 4718.33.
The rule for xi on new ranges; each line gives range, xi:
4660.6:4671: 4661.10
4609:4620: 4609.87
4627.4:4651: 4627.95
